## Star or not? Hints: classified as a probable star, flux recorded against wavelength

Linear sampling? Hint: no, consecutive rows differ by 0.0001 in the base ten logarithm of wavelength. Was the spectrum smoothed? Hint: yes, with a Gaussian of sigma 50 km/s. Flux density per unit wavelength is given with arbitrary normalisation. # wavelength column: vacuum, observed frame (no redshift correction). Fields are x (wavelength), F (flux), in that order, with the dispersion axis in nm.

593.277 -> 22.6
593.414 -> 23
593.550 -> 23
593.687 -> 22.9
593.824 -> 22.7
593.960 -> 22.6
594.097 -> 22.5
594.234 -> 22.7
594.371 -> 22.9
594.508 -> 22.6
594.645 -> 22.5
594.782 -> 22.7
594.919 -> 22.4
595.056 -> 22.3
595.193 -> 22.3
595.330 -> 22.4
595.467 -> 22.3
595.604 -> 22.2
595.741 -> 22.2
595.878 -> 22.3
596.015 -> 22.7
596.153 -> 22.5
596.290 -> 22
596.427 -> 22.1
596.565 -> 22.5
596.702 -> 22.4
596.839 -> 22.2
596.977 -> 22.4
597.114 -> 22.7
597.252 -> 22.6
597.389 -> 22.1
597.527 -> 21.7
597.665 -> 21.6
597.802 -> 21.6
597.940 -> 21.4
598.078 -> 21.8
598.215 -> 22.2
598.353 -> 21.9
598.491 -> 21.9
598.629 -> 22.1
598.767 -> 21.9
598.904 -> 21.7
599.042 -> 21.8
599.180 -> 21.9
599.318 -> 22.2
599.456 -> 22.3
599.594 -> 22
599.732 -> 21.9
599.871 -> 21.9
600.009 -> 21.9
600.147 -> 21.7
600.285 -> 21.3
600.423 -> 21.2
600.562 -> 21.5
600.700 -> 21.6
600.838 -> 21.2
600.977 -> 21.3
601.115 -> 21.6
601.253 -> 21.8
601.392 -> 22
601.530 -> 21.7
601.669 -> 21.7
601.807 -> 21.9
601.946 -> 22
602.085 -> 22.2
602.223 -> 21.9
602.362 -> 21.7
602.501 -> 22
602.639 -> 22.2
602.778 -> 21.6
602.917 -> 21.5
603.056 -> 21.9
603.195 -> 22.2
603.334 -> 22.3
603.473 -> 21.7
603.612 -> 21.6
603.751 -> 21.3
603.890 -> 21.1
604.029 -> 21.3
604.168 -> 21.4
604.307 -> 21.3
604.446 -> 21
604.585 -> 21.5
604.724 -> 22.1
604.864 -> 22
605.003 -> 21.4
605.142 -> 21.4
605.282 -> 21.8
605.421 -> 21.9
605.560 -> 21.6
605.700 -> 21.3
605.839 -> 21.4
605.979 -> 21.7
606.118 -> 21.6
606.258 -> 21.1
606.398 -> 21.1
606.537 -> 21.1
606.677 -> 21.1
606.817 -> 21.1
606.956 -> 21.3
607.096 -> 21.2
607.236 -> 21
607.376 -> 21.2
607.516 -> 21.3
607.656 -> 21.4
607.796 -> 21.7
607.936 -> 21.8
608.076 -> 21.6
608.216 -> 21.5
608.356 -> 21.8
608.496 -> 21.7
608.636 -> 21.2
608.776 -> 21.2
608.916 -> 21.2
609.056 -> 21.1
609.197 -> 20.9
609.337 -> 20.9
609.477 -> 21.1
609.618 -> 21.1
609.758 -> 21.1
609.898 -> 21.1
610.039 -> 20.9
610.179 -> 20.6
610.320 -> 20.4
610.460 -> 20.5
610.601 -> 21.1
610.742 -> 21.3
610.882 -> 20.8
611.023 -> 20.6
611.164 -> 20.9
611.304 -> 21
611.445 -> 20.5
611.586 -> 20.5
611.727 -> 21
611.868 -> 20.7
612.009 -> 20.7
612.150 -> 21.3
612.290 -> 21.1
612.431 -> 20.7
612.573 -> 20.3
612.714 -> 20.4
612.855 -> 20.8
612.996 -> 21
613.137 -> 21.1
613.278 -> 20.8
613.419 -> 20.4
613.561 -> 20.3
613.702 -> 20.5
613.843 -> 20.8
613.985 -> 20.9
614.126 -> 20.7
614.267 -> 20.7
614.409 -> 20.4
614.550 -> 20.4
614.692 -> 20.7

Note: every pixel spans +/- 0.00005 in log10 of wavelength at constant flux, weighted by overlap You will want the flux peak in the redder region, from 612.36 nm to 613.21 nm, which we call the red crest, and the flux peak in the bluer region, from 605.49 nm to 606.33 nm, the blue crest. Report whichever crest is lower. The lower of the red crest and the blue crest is 21.10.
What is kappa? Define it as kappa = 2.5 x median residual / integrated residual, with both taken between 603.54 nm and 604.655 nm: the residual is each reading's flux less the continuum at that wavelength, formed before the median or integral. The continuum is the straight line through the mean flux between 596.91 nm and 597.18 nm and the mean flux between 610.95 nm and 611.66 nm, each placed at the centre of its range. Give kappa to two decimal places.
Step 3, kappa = 2.27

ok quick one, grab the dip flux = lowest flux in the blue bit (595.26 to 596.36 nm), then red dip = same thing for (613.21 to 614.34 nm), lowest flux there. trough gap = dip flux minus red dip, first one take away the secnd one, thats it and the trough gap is 1.7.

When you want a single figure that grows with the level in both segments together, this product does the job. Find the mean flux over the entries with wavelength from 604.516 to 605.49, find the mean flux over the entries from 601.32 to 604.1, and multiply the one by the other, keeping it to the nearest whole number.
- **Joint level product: 473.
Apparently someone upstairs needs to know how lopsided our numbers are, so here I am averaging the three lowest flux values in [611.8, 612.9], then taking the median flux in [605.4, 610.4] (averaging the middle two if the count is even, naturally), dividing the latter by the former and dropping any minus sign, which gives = 1.04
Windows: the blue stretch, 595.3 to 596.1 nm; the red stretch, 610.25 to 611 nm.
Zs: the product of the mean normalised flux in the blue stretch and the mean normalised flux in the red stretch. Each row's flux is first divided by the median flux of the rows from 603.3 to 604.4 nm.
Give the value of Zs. 1.02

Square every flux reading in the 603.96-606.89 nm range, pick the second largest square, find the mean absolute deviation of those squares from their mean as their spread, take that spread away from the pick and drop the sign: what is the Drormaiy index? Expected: 473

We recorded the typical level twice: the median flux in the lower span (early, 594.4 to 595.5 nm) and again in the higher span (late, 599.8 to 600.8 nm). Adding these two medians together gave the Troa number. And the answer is 44.0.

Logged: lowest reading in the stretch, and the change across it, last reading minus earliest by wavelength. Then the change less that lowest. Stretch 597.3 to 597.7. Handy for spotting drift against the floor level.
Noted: -22.1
